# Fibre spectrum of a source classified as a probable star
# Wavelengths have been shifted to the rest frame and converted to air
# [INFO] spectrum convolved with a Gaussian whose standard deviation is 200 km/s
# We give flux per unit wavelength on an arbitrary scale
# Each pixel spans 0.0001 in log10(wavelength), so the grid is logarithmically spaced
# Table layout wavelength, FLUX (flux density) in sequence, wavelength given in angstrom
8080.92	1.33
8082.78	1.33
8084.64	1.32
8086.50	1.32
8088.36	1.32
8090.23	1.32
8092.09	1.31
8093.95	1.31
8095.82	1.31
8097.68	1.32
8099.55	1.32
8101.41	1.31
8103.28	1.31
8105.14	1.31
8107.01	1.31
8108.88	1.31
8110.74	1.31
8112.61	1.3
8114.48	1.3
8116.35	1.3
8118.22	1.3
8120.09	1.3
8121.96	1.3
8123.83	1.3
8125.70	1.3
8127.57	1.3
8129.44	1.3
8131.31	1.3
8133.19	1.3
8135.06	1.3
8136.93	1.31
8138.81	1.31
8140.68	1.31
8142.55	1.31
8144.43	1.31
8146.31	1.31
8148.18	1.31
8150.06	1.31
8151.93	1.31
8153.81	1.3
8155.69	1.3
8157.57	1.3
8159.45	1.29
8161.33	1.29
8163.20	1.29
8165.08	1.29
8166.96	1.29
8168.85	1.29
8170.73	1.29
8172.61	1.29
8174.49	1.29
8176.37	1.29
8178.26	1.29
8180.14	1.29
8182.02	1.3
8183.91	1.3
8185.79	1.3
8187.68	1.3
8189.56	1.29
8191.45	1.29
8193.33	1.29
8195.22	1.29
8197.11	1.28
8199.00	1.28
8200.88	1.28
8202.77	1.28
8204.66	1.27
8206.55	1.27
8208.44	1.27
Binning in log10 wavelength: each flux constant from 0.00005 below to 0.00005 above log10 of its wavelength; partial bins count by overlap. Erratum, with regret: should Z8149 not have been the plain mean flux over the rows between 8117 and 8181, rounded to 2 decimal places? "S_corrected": 1.30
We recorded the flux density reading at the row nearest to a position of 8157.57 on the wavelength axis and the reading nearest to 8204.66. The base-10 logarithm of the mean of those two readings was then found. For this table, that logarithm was 0.1089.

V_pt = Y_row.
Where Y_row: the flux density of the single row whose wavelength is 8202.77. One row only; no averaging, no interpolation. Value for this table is 1.28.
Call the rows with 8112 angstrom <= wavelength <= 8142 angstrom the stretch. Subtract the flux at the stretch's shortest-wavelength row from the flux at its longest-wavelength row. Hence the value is 0.010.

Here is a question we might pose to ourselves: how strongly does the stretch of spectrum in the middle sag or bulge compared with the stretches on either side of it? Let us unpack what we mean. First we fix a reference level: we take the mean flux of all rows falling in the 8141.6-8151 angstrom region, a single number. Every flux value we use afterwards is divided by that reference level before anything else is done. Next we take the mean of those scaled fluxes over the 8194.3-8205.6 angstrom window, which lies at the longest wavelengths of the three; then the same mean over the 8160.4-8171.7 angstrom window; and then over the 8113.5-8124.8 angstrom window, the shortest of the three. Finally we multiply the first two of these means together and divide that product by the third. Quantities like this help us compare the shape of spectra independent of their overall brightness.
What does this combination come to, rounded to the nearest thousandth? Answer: 0.970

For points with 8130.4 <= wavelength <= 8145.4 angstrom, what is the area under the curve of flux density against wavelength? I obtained 20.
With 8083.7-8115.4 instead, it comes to 42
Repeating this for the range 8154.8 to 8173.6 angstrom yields 24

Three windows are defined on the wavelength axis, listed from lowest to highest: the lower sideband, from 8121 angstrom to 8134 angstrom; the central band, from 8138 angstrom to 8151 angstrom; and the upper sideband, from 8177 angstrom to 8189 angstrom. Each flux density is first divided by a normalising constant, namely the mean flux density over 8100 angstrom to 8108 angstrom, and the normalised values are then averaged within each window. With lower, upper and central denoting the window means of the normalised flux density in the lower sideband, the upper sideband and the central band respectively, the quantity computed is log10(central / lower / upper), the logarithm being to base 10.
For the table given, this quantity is 0.008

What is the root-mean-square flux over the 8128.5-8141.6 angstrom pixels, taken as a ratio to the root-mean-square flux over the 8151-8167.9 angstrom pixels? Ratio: 1.01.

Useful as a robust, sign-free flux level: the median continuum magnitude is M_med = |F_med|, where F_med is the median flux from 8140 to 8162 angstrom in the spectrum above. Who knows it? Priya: 1.31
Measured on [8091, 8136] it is 1.30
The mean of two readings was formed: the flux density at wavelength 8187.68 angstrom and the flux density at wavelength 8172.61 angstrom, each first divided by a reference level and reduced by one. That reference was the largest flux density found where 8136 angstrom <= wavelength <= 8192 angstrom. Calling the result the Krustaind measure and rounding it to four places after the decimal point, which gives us -0.0115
